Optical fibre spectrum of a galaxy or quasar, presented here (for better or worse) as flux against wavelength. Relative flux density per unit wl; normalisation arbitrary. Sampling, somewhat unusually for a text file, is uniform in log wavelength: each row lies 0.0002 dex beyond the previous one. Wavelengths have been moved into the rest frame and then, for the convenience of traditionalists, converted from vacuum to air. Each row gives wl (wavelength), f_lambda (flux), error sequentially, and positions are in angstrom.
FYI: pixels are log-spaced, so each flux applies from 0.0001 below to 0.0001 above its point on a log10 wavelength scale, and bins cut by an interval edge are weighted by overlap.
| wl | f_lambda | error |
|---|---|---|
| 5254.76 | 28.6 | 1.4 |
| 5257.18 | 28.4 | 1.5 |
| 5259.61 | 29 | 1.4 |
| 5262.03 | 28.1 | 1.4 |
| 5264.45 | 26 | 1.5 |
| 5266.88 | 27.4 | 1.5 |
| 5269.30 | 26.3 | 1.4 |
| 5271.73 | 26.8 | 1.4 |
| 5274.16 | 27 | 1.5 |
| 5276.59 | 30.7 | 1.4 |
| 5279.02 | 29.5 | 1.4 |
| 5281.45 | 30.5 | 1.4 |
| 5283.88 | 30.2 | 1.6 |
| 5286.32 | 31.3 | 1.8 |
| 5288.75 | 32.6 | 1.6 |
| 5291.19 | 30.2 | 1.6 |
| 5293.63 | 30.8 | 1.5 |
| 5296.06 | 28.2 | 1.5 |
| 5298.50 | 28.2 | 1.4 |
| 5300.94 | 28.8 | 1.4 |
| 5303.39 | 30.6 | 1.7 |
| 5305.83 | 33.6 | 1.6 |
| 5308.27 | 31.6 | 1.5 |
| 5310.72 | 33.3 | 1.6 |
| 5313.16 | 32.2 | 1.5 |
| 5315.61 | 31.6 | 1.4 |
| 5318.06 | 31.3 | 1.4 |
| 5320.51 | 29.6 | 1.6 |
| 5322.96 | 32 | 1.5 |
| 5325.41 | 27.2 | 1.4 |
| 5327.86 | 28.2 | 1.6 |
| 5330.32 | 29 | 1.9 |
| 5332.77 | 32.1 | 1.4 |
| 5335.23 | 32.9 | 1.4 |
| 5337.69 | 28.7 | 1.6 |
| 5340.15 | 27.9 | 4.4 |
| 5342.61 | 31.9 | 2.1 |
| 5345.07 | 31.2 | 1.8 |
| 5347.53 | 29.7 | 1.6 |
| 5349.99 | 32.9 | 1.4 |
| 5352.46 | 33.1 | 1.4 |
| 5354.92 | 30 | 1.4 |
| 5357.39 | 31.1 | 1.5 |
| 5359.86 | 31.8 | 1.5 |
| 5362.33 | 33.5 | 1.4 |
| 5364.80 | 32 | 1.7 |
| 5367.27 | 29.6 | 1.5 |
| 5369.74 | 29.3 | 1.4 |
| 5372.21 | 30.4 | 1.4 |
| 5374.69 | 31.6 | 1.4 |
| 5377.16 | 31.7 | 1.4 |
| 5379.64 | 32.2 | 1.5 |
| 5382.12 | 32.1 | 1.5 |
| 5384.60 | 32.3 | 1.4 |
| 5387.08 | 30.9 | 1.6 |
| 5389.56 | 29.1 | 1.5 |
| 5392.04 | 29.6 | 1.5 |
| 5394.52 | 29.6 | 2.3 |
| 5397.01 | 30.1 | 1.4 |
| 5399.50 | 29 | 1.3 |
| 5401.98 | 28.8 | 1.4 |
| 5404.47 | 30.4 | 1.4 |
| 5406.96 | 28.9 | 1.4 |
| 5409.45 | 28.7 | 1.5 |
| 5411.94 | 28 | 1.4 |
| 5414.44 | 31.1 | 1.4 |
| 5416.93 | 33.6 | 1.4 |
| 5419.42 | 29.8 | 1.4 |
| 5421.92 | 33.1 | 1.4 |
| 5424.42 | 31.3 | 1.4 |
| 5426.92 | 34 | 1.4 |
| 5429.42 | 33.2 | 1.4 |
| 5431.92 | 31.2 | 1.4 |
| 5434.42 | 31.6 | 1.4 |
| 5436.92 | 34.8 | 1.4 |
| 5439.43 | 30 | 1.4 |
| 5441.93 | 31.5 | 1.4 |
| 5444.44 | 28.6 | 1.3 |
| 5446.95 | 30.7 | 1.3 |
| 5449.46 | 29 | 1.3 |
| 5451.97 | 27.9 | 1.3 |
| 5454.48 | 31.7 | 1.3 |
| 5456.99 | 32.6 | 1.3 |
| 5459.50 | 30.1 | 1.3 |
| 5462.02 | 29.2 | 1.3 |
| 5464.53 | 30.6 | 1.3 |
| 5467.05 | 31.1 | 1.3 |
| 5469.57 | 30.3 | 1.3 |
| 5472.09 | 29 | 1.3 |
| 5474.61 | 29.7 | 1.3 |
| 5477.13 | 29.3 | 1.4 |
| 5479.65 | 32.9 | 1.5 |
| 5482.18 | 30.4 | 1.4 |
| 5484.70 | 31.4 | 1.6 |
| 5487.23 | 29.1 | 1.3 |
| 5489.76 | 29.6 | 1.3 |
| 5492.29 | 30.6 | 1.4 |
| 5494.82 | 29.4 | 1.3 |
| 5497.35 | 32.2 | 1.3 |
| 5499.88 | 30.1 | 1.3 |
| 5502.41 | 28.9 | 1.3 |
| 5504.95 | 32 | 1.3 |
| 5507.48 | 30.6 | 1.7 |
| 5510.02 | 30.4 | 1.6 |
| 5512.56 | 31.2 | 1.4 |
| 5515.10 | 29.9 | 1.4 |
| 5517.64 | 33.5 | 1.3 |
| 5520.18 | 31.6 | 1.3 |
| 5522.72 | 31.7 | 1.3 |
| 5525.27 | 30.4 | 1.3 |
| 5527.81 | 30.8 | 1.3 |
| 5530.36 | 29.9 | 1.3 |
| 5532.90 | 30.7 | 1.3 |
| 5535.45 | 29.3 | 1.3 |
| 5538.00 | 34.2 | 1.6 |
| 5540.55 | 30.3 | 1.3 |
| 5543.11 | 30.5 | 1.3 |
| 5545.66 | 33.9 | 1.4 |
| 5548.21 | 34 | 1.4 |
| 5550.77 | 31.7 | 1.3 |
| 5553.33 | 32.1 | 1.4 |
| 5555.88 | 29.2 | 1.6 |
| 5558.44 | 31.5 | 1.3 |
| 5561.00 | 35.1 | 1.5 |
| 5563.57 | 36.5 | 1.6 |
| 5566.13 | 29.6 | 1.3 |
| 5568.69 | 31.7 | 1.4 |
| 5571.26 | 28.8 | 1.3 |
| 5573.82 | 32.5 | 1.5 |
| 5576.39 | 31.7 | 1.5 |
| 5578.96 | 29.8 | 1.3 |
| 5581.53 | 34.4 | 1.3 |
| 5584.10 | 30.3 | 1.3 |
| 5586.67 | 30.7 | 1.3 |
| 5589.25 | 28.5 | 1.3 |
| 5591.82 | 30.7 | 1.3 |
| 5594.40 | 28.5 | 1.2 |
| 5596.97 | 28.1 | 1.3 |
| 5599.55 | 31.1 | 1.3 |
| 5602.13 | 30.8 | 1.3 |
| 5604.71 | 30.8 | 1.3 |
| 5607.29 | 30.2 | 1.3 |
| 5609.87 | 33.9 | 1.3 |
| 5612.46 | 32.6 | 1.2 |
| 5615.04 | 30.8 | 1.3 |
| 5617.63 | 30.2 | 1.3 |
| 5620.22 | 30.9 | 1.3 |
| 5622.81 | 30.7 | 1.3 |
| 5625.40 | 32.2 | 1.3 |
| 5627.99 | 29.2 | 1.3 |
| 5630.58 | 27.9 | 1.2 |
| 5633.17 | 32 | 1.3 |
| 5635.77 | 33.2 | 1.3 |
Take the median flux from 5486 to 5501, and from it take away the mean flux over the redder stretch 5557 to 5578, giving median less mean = -2.3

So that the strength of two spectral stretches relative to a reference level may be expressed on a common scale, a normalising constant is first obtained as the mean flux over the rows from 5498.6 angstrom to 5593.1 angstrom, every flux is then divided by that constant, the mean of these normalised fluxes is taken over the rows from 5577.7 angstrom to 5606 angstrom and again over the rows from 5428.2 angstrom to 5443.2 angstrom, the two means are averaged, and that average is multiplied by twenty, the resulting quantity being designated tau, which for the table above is 19.9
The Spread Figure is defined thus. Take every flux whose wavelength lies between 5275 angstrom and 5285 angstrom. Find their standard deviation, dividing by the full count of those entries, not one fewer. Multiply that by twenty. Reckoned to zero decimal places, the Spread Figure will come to 9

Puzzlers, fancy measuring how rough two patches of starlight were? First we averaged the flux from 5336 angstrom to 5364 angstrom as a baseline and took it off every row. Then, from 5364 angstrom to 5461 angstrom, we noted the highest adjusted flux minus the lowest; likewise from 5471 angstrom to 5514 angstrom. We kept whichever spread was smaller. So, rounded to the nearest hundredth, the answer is 4.00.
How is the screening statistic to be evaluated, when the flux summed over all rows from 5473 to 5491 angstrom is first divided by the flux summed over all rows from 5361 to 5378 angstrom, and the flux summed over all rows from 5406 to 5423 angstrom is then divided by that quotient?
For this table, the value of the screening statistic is 219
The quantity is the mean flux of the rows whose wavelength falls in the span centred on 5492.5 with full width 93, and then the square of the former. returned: 936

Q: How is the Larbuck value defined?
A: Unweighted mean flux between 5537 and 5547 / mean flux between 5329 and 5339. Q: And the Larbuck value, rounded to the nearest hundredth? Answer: 1.05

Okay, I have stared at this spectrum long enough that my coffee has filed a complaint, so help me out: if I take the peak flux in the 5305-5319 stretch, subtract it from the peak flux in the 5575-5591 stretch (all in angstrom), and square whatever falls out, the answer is 0.6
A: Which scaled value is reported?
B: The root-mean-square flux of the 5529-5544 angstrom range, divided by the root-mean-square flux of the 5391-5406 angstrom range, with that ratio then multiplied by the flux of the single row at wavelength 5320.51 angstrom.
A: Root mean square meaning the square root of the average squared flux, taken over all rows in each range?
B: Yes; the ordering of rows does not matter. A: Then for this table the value 31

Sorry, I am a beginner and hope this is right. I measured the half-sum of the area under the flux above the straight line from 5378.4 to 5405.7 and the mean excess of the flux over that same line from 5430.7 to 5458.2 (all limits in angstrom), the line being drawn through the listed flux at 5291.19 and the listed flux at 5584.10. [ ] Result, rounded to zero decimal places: 2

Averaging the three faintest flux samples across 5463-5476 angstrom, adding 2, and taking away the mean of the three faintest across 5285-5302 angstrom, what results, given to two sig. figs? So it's 3.3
